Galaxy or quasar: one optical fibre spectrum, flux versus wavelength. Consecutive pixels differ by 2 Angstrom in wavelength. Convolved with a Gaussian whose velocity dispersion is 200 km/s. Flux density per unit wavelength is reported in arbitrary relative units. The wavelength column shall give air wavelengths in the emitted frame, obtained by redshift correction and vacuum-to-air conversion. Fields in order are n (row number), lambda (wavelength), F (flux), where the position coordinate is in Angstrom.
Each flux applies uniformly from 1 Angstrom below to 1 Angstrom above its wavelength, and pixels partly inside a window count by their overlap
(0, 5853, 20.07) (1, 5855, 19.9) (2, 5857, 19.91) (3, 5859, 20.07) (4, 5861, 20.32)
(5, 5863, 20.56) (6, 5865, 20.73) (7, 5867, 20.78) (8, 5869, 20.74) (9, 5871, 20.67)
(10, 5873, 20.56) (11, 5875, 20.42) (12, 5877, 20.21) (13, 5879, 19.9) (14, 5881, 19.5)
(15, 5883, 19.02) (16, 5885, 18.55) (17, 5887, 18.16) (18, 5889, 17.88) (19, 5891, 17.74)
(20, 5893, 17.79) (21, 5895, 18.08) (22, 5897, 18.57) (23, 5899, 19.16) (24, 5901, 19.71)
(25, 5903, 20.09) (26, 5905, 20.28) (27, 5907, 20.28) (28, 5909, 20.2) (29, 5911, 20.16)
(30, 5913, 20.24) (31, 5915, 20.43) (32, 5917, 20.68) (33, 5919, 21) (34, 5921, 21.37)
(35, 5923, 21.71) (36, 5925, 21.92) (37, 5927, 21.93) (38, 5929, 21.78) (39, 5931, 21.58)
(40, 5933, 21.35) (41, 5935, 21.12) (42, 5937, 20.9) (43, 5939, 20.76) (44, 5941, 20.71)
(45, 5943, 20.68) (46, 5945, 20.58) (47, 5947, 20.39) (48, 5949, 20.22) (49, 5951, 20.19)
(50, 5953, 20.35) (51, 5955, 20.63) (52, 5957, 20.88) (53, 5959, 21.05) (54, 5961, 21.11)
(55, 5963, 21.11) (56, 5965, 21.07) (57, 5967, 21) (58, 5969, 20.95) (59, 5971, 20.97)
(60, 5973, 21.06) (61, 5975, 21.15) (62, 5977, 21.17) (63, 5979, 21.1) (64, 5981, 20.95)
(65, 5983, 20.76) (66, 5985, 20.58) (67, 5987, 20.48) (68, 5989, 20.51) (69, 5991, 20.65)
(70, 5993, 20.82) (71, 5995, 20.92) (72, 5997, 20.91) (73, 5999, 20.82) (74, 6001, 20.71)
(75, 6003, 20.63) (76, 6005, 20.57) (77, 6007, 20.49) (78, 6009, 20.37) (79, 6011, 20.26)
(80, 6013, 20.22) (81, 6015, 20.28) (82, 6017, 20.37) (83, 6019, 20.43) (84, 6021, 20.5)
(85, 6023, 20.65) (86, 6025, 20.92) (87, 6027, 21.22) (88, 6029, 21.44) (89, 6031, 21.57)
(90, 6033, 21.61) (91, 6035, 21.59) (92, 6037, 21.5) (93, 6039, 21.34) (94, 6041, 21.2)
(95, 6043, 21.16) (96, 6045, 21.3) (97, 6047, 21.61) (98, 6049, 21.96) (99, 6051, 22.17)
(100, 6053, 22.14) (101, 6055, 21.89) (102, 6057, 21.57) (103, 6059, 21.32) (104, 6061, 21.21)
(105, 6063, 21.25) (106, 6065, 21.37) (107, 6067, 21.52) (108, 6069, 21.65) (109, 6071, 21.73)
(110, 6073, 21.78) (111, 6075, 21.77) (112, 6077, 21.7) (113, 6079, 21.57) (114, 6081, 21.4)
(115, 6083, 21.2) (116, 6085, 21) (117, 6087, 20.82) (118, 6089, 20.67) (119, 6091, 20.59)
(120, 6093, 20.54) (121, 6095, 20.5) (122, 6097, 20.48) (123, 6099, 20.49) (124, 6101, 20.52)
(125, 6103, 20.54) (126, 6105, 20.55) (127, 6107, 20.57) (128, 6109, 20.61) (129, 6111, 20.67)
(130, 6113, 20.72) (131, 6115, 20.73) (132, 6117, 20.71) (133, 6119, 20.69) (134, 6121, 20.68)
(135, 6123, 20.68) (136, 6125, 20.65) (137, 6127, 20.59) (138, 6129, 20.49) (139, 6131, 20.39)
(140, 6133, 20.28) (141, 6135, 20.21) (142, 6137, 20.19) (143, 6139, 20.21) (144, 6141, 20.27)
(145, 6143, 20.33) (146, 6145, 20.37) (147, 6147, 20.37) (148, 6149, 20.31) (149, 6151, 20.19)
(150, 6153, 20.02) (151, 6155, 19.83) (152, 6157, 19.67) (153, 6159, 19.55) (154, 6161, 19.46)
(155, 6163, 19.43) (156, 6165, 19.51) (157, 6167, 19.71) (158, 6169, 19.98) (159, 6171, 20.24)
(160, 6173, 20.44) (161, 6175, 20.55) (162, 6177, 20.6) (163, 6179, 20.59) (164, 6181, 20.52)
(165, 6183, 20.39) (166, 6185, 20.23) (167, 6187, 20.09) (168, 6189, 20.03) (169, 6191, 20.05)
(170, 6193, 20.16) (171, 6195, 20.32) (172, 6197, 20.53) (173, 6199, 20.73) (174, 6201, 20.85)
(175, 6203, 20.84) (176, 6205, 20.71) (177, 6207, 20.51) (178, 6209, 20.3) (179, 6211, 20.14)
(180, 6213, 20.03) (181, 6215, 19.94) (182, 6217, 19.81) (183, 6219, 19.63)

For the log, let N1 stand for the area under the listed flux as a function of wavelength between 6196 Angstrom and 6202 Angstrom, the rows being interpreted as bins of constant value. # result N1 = 124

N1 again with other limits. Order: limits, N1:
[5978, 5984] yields 126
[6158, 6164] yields 117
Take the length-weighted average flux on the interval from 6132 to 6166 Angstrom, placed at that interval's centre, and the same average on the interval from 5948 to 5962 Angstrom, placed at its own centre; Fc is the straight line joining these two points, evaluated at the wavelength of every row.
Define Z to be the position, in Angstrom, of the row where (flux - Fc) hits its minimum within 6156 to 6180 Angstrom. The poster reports 6163 Angstrom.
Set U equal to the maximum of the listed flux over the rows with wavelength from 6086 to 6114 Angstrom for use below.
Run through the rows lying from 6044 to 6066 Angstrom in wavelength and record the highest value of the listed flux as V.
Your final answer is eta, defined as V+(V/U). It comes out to 23.2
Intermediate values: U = 20.82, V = 22.17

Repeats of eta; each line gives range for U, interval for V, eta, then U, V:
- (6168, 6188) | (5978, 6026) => 22.1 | 20.6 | 21.1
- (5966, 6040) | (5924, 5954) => 22.9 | 21.61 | 21.93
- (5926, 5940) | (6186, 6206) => 21.8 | 21.93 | 20.85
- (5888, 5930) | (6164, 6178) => 21.5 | 21.93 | 20.6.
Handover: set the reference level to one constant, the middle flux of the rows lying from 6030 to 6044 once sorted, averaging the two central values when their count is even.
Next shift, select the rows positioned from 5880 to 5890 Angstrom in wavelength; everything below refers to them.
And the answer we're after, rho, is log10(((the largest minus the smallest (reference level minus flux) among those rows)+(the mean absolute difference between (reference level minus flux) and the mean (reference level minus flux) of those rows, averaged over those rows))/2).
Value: 0.03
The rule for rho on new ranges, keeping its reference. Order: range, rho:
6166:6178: -0.23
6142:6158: -0.34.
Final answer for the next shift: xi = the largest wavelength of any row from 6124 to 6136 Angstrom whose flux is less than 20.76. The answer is 6135 Angstrom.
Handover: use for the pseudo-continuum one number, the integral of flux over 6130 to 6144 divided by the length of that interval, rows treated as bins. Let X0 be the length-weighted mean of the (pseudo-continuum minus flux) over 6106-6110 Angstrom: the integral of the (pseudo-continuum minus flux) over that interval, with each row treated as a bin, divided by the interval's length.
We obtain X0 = -0.32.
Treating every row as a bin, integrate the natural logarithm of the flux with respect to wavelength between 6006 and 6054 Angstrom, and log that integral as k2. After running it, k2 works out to 146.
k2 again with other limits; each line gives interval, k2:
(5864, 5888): 72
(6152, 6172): 60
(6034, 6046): 37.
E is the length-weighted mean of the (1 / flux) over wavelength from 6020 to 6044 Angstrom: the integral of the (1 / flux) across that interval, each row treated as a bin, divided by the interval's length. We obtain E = 0.0471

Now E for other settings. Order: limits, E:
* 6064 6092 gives 0.0469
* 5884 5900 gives 0.0549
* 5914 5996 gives 0.0478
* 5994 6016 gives 0.0486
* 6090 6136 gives 0.0486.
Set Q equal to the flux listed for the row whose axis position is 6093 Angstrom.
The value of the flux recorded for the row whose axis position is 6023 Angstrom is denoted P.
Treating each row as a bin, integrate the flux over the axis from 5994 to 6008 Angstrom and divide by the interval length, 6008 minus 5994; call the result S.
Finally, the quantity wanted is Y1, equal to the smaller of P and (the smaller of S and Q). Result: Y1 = 20.5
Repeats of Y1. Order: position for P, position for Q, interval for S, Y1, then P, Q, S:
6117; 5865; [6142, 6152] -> 20.3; 20.71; 20.73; 20.3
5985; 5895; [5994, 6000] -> 18.1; 20.58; 18.08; 20.9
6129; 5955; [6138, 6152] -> 20.3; 20.49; 20.63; 20.3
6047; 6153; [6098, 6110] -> 20.0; 21.61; 20.02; 20.5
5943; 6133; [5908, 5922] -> 20.3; 20.68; 20.28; 20.6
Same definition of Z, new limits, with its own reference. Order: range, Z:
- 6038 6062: 6043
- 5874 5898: 5891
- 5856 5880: 5857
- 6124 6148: 6137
